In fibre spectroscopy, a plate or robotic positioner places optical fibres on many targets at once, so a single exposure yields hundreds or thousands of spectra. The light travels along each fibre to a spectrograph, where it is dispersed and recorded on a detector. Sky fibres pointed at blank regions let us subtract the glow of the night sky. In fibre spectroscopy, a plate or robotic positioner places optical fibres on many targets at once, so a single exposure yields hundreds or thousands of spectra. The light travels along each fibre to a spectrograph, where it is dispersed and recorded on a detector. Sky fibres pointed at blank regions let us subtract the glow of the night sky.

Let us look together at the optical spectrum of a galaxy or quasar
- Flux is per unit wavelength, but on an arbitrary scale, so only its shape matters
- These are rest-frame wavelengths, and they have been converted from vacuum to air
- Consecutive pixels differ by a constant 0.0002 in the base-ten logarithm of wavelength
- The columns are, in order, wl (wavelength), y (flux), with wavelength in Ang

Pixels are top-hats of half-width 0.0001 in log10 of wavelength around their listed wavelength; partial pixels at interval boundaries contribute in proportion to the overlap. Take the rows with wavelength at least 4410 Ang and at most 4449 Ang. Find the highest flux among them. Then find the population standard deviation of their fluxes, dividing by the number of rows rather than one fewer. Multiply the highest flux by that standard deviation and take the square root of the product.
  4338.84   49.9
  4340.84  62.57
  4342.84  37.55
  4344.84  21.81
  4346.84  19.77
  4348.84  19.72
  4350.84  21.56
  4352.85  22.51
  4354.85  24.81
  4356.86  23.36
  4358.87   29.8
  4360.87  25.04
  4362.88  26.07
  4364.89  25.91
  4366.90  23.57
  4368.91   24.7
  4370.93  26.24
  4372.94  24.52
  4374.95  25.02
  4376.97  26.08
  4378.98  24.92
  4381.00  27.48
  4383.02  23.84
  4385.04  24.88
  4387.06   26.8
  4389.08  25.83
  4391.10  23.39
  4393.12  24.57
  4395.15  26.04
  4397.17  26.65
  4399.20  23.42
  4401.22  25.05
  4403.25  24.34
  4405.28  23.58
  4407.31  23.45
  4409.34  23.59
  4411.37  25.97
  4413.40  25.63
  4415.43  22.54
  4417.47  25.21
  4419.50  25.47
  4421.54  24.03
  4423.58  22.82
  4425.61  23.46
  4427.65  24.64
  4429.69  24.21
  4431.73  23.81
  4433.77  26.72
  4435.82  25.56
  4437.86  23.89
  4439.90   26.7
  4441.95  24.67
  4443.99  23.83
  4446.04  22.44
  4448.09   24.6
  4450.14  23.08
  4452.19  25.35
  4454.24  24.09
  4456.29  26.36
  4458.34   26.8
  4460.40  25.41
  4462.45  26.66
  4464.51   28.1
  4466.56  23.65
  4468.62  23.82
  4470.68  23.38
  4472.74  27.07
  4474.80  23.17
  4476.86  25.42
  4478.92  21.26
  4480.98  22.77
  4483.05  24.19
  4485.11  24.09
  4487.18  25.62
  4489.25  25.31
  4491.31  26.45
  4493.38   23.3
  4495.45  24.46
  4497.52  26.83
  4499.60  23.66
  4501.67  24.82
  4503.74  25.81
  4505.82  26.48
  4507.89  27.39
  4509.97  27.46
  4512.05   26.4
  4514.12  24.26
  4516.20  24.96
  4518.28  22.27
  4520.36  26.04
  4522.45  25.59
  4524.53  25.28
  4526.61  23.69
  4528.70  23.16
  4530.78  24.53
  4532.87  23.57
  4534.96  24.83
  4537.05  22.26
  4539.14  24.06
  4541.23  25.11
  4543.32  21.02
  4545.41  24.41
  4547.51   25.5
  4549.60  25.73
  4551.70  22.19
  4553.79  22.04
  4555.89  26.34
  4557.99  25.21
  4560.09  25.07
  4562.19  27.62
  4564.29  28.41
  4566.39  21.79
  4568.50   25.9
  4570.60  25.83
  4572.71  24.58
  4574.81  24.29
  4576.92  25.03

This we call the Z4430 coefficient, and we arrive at 5.8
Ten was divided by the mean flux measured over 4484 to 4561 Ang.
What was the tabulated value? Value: 0.404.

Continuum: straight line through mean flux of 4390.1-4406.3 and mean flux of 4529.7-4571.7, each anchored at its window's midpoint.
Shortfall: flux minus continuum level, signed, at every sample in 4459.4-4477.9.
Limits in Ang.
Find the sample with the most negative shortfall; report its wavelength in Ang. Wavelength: 4474.80 Ang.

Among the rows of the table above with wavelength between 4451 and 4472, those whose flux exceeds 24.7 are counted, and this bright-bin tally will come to 6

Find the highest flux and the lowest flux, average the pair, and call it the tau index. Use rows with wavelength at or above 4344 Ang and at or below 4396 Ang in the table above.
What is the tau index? 24.8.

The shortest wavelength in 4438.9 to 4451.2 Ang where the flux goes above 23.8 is 4439.90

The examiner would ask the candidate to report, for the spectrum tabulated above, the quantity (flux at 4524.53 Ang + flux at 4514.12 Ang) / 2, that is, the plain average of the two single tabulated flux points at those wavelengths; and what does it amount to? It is 24.77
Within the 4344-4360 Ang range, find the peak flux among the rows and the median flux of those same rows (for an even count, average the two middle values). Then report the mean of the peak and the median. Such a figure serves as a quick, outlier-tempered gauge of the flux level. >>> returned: 26.0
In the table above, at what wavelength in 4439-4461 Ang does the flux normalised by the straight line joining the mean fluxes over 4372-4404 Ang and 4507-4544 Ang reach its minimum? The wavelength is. 4446.04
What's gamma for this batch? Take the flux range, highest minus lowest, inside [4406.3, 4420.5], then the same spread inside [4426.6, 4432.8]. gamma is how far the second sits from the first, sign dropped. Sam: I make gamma 2.6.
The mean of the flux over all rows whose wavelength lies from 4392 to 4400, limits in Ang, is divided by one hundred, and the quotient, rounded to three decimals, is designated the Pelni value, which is 0.252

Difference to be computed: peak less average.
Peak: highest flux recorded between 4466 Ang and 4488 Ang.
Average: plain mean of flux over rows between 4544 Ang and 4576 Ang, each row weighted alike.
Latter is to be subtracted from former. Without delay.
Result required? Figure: 2.1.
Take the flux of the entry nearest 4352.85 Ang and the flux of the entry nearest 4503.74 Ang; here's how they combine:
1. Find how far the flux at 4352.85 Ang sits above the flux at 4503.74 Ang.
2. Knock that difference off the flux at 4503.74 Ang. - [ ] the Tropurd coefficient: 29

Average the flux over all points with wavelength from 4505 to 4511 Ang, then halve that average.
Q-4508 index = 13.6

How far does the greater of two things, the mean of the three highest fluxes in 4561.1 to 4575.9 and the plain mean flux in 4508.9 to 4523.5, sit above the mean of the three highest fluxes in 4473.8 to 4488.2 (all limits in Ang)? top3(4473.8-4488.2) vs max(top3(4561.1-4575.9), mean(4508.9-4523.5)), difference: 2.2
